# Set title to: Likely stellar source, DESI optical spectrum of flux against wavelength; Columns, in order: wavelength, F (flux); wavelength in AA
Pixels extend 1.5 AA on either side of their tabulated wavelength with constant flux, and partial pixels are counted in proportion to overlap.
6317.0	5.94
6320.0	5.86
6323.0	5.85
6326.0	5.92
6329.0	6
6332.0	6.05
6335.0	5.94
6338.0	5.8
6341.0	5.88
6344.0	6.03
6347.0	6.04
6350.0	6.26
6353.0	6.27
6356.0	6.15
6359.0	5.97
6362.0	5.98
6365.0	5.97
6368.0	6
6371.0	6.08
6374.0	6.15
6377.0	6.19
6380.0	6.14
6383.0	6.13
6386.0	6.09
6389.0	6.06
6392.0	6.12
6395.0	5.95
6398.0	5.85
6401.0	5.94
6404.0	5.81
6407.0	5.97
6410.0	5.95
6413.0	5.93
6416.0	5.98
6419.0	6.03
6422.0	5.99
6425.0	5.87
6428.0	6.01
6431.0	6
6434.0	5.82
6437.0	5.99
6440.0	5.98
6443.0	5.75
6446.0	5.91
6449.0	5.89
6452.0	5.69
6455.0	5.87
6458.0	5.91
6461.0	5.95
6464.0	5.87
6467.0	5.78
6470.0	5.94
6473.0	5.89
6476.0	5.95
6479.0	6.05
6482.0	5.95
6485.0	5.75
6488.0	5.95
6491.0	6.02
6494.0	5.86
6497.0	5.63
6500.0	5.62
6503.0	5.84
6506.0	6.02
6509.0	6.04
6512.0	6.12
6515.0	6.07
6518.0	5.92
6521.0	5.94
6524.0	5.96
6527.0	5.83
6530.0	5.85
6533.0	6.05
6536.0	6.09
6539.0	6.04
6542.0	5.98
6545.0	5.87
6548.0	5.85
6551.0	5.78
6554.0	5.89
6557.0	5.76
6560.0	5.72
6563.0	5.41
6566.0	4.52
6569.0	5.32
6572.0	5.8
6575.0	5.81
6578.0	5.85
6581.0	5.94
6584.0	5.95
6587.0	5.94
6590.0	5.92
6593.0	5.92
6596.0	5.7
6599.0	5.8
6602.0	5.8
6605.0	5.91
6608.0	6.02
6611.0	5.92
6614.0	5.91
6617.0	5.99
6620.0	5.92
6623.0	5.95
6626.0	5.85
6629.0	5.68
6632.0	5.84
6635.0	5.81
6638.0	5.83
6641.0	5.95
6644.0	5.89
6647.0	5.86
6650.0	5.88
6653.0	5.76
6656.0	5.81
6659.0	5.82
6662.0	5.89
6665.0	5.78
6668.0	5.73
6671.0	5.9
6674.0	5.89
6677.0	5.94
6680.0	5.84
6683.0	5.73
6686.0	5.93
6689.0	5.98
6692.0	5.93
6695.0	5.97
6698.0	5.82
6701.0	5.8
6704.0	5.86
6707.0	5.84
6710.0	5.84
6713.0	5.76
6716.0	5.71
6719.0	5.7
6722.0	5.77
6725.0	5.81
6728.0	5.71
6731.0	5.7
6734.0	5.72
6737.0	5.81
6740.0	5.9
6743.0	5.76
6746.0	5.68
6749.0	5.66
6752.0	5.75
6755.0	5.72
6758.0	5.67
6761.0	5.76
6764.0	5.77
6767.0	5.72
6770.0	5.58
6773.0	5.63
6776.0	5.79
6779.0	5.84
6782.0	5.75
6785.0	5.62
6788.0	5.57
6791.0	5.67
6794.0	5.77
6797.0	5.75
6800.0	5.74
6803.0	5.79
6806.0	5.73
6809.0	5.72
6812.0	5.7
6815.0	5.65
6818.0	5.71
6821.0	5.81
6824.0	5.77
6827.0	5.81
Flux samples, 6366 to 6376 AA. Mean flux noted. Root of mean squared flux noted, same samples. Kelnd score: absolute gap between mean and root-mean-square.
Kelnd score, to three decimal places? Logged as 0.000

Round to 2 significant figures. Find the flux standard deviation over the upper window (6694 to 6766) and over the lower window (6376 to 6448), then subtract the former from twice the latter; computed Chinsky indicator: 0.14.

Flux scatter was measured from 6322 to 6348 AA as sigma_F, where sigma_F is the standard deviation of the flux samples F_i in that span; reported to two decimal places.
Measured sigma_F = 0.09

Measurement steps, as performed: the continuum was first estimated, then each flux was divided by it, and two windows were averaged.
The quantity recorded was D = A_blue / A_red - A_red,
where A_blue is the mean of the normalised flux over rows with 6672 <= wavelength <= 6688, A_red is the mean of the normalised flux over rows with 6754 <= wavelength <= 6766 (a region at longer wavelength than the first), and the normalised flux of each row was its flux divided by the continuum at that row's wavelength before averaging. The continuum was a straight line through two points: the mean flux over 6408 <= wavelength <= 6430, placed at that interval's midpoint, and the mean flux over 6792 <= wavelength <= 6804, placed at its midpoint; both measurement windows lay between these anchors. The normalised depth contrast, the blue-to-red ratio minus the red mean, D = 0.025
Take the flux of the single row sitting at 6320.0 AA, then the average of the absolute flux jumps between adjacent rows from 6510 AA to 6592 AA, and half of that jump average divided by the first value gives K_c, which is 0.013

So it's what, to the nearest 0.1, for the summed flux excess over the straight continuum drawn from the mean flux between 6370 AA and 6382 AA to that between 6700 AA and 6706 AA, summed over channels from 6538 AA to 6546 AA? -0.1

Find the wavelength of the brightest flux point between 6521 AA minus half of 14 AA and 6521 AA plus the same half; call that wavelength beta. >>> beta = 6515.0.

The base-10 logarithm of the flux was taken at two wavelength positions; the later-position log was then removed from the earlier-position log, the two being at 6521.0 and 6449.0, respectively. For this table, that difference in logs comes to -0.004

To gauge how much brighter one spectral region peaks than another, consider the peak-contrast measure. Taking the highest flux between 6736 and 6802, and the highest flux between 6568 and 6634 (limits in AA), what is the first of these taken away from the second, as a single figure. 0.12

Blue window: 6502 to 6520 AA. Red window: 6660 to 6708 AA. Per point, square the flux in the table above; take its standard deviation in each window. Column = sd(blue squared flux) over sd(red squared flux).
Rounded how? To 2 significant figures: 1.3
